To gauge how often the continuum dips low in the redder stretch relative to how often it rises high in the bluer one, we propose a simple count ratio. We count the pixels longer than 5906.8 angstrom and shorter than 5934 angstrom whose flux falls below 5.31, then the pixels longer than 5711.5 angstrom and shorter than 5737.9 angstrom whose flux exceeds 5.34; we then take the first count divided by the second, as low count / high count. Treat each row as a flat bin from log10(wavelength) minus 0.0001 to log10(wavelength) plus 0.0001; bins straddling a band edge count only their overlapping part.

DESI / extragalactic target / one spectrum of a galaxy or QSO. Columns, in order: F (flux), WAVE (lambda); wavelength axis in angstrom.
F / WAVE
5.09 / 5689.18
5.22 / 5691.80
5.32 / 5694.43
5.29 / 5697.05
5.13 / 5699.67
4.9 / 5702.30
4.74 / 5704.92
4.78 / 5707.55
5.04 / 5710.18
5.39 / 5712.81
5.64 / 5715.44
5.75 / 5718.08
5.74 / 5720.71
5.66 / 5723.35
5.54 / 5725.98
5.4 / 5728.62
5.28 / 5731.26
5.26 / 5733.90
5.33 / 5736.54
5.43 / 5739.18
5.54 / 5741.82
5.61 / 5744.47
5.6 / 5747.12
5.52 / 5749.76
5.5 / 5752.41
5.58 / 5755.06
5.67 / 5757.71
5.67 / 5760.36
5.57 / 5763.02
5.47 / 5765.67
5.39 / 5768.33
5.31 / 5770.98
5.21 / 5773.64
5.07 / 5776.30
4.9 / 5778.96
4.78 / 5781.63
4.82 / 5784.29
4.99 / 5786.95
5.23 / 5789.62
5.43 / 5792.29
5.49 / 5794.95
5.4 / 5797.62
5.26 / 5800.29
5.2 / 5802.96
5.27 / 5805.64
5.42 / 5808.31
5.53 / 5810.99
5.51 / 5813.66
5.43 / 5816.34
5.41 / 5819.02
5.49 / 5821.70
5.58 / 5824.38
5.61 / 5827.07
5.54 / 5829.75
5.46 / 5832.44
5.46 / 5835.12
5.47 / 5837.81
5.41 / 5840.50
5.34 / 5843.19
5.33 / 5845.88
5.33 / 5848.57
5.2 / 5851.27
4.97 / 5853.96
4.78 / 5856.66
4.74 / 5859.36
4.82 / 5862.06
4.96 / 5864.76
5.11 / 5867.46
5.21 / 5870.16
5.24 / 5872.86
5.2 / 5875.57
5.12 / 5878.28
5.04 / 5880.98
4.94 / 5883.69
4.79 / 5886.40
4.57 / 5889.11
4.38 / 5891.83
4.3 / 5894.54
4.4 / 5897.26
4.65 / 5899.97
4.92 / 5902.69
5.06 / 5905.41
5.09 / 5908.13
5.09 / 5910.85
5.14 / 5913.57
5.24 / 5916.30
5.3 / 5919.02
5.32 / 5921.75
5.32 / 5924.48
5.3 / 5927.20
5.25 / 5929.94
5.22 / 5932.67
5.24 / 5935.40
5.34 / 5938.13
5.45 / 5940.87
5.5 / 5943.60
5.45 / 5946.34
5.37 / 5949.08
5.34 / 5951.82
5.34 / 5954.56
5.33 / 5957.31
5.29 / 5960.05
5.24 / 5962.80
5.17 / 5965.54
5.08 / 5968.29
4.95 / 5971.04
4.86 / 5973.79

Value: 1.1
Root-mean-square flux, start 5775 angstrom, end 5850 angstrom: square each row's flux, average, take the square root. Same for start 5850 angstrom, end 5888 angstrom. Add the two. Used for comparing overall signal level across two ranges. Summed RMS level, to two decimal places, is 10.34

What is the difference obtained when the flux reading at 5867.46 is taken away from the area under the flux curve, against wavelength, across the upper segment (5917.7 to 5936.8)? 95.7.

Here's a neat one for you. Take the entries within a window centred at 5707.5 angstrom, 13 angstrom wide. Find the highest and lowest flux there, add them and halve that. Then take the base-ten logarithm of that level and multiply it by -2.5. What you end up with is -1.76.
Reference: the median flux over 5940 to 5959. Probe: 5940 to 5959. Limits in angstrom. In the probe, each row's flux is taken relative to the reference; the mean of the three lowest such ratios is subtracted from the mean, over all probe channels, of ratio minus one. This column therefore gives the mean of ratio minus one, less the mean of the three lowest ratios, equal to -0.99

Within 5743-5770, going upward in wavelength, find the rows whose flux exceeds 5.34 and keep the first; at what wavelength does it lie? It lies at 5744.47 angstrom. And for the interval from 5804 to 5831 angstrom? 5808.31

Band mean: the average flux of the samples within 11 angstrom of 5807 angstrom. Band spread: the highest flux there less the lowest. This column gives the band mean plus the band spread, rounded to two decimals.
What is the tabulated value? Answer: 5.71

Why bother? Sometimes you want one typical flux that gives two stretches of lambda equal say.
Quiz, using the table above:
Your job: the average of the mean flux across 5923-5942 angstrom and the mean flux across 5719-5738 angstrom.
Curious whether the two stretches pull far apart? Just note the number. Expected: 5.38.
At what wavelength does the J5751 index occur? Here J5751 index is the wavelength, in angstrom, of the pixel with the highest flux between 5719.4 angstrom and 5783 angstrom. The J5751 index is 5720.71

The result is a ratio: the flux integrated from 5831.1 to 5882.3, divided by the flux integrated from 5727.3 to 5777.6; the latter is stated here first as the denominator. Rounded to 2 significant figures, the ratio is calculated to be 0.97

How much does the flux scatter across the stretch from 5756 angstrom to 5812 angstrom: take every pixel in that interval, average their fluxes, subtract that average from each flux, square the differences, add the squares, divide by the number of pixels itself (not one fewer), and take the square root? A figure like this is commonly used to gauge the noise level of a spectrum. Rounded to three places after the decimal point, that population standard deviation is 0.253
